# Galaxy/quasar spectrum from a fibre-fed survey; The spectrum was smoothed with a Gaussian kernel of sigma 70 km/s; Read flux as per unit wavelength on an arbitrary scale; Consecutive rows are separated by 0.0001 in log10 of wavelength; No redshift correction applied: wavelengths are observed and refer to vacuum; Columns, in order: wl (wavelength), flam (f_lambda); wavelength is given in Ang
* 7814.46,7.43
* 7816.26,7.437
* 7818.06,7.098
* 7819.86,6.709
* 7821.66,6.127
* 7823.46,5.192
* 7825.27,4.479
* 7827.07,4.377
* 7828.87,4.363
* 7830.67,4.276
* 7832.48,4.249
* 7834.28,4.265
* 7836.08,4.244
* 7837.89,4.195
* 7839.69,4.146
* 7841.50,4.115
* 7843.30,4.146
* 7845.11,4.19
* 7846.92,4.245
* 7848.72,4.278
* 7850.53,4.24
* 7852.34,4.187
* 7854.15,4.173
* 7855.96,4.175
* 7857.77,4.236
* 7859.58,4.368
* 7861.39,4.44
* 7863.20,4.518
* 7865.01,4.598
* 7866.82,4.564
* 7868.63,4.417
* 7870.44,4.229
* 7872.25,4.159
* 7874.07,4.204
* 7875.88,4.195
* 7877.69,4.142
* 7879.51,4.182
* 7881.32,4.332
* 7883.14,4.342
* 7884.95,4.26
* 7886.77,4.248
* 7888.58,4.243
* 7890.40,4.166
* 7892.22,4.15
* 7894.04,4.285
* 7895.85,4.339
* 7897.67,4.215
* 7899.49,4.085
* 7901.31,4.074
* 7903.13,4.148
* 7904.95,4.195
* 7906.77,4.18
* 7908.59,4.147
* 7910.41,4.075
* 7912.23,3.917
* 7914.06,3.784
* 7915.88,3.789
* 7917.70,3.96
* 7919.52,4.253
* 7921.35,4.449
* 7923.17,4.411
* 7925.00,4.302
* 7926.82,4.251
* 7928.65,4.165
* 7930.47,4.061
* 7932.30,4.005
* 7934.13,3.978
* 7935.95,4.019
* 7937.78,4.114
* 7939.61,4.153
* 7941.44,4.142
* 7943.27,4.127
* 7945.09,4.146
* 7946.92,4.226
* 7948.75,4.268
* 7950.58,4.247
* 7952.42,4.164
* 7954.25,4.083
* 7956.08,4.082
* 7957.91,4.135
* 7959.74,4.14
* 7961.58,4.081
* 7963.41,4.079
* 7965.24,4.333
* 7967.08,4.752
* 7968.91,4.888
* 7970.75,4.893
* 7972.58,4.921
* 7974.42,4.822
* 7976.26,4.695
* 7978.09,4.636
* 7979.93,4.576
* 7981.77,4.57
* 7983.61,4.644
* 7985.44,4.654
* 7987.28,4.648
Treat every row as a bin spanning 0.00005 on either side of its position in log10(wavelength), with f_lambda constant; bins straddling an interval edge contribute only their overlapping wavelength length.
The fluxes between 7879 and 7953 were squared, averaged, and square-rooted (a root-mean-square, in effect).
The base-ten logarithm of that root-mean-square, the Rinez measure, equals 0.619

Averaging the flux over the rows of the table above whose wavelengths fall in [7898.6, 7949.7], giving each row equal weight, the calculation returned 4.12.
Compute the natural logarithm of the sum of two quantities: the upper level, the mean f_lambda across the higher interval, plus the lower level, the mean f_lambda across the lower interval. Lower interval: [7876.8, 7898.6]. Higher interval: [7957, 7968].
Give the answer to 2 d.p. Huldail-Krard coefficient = 2.14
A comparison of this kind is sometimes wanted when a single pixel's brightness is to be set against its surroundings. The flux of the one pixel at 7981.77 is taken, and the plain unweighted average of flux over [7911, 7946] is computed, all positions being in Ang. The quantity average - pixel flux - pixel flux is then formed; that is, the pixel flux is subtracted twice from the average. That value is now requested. -5.0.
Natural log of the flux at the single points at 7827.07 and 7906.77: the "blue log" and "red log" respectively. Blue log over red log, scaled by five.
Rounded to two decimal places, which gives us 5.16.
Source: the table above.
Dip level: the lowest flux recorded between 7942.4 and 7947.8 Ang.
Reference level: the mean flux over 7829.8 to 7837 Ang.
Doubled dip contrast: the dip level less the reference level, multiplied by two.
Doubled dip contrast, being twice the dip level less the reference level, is -0.26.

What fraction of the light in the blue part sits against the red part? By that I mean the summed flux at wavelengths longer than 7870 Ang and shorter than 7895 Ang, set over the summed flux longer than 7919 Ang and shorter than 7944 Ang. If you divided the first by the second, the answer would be 1.01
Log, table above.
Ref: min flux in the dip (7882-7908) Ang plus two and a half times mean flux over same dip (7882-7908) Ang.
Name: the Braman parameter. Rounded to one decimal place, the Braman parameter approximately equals 14.6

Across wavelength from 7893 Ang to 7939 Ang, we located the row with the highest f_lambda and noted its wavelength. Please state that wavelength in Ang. 7921.35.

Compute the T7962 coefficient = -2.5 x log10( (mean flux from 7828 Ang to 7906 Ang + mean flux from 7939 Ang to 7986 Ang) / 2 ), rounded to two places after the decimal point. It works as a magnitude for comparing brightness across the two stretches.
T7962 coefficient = -1.59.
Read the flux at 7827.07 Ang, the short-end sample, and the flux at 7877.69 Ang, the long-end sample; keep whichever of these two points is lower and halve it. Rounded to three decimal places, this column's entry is 2.071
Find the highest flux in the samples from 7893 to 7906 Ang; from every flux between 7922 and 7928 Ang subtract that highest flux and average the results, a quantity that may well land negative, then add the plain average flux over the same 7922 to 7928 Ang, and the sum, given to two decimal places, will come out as 4.30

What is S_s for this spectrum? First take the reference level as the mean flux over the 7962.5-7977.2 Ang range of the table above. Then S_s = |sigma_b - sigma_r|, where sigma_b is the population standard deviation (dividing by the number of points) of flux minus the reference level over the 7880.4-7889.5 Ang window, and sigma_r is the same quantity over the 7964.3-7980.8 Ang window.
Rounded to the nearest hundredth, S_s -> 0.14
